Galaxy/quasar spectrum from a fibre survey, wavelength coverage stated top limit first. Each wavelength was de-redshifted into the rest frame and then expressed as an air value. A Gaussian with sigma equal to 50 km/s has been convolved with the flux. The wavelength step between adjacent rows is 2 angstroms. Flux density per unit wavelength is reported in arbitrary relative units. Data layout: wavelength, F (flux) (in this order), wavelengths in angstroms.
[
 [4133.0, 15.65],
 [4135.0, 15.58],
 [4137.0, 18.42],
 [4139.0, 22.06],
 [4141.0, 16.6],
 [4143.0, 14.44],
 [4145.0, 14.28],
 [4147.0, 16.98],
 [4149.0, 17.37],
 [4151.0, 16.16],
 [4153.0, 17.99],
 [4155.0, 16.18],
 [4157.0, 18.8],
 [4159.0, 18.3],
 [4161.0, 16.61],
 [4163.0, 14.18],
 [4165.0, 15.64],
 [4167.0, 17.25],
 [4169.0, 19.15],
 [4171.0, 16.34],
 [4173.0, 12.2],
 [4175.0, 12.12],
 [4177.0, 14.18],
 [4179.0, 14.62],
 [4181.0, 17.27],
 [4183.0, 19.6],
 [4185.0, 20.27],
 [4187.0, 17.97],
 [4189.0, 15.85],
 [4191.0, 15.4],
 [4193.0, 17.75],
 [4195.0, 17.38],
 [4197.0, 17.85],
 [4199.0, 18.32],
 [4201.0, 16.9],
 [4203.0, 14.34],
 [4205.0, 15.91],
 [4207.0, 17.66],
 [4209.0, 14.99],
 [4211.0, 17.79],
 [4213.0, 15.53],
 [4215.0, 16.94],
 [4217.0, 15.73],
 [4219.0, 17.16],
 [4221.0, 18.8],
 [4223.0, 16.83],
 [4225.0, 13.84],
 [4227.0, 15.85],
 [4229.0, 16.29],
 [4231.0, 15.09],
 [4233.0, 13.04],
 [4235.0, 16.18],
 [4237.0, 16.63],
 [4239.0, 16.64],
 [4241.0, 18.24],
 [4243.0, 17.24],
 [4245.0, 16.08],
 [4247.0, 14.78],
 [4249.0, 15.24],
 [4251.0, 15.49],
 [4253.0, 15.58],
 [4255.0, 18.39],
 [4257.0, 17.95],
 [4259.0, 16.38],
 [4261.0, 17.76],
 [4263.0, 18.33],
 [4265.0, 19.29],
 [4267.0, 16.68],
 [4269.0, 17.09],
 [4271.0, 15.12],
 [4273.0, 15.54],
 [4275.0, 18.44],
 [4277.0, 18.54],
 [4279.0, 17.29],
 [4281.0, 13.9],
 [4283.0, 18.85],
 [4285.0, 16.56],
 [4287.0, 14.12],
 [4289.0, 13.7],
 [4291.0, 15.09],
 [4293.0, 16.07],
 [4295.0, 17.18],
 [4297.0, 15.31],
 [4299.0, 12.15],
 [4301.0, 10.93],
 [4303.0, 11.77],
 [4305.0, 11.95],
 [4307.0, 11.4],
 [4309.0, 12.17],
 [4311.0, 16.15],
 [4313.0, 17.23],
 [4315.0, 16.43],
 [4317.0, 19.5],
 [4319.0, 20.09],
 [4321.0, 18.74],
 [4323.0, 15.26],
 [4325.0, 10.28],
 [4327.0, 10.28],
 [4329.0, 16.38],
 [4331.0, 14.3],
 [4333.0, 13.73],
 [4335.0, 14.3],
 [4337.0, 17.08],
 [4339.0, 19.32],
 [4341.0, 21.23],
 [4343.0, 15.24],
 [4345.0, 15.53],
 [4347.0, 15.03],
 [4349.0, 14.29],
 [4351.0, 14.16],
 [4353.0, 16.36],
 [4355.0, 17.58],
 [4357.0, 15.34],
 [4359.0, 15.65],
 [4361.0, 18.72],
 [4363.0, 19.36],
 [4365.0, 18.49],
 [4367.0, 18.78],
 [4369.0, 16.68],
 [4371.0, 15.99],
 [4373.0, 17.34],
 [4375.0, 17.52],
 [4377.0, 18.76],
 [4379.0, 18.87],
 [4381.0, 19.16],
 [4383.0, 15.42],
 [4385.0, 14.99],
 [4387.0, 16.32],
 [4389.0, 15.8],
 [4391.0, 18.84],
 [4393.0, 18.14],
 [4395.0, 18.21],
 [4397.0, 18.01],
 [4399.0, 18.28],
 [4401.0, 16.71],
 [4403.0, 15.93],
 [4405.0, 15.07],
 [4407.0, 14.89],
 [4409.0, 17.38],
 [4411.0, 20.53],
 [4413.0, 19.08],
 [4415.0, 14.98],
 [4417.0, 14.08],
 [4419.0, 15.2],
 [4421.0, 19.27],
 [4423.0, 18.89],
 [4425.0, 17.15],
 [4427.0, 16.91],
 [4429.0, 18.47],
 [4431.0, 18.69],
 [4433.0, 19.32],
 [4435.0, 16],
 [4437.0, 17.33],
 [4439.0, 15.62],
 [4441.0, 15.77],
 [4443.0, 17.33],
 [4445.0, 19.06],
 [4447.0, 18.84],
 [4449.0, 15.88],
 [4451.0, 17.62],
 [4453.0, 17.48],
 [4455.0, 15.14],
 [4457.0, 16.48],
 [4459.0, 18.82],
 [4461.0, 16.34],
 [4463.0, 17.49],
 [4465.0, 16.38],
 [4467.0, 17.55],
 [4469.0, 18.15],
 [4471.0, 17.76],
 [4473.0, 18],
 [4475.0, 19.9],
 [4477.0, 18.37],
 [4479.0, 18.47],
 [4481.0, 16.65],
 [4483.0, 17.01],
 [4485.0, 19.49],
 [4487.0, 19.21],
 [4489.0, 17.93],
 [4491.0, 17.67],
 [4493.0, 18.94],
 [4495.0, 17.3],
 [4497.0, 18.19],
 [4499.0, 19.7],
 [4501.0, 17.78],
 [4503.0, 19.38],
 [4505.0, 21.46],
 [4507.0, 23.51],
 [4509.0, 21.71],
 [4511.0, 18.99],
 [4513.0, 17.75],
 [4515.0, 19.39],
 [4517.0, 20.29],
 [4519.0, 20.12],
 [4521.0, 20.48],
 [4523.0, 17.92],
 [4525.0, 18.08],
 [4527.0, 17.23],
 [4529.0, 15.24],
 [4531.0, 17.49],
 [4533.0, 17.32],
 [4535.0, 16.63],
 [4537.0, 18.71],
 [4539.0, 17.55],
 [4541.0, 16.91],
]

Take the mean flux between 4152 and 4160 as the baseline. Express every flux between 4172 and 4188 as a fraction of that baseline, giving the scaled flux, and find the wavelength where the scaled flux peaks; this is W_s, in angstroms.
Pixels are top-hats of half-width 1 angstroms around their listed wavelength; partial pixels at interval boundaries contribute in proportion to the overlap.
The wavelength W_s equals 4185.0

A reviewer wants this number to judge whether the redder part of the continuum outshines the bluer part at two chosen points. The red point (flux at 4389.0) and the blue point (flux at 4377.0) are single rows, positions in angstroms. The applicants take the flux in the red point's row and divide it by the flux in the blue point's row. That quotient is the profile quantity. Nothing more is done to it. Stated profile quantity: 0.84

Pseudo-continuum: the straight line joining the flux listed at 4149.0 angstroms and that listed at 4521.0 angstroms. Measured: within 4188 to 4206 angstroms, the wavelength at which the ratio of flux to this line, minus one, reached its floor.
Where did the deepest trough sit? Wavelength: 4203.0 angstroms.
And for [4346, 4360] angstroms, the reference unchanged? 4351.0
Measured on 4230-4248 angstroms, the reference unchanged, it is 4233.0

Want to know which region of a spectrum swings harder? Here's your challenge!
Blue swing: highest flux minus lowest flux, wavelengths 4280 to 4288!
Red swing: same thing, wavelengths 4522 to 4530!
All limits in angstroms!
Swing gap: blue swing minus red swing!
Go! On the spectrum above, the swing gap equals 2.1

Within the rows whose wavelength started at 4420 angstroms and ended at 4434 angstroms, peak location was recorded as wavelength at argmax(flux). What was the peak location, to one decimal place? 4433.0 angstroms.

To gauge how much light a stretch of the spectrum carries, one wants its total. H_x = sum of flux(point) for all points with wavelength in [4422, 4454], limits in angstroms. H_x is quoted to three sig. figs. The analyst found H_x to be 280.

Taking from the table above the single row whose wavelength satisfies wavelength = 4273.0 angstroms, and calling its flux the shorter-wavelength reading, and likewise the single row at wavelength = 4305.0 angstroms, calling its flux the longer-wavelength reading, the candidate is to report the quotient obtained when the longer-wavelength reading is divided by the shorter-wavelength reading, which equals 0.8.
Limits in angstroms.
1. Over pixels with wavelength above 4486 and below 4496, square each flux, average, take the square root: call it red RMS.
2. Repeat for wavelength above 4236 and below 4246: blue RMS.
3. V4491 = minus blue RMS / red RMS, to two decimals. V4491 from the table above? -0.93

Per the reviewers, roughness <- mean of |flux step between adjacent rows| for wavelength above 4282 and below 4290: 1.7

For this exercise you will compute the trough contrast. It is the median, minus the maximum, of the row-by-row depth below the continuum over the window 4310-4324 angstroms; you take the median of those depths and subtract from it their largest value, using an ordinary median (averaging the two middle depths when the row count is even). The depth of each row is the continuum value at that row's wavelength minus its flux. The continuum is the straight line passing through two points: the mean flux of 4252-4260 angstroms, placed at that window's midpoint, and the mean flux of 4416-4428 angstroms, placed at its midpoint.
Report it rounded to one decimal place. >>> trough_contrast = -2.0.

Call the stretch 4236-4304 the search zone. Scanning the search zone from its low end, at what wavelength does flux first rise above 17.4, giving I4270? 4241.0 angstroms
